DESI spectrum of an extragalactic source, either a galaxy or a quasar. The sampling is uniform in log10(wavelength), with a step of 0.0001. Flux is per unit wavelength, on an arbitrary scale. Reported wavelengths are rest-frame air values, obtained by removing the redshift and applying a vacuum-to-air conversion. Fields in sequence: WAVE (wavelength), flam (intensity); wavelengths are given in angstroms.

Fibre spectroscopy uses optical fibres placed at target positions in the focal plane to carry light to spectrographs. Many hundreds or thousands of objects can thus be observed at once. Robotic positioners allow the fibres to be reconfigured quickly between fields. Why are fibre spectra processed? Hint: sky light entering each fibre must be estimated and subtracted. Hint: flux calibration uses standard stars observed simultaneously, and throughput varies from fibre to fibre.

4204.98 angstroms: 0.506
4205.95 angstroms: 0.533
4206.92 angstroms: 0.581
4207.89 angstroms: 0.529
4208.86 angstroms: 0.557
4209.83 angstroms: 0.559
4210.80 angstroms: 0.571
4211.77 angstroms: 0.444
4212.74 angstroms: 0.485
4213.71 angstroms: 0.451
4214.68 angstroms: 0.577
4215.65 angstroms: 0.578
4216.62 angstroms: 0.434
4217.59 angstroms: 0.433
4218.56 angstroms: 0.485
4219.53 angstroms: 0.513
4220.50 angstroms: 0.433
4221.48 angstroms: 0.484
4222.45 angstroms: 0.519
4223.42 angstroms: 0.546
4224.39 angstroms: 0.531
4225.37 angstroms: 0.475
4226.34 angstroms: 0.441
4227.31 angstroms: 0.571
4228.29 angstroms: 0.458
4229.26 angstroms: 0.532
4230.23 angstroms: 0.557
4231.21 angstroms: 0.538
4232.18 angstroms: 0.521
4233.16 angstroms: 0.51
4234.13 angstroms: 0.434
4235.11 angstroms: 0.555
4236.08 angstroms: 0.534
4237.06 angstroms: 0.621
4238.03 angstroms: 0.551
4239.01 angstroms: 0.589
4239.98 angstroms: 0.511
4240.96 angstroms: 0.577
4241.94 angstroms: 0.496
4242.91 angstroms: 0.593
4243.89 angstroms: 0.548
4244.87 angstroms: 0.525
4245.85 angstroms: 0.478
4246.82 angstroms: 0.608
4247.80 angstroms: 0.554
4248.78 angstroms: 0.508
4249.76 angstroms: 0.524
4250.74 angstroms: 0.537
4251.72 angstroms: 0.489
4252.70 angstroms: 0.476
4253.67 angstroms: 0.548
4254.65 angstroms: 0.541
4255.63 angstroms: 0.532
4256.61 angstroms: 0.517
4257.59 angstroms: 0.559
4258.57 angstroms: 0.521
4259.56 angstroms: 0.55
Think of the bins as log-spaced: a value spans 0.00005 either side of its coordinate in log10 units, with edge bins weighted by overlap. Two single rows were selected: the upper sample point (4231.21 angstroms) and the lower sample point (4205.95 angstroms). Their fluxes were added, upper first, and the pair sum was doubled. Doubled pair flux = 2.14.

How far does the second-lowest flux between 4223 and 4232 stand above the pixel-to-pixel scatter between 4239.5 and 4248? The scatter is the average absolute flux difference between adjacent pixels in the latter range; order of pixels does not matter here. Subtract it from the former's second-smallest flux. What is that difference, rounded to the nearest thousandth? 0.390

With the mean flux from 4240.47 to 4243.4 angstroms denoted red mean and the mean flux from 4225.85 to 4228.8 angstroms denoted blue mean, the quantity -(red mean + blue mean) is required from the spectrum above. -1.05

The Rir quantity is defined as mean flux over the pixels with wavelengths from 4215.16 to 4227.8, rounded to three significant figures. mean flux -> 0.496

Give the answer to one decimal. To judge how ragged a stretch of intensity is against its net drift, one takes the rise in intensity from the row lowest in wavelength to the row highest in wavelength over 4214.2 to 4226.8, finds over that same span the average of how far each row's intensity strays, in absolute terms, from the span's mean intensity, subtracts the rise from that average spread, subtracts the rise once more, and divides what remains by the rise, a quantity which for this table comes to -2.3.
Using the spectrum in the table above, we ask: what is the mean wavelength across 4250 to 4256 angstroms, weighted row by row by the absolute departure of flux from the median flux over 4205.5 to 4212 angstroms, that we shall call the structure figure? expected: 4252.7 angstroms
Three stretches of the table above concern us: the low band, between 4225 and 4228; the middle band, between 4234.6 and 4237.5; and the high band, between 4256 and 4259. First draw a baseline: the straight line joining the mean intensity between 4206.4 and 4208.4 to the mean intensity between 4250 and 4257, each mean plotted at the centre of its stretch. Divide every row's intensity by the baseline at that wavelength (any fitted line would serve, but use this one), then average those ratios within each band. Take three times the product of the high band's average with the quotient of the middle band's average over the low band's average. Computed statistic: 3.6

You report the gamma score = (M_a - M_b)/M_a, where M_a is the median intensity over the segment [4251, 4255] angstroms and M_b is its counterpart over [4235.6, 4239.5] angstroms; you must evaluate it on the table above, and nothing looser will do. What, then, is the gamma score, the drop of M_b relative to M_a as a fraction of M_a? -0.11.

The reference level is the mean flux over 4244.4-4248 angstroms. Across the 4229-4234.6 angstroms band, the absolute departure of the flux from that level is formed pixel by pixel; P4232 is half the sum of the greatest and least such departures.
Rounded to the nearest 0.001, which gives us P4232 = 0.055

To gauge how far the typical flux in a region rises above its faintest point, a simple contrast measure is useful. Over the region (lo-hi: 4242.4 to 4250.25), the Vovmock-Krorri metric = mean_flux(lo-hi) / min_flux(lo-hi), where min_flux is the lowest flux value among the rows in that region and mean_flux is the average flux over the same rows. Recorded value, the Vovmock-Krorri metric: 1.13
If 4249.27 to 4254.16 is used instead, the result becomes 1.08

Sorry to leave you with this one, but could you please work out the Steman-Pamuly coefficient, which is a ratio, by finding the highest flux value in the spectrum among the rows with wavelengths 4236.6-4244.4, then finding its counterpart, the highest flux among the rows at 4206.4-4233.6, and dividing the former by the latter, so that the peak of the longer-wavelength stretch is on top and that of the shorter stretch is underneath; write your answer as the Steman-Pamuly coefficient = 1.069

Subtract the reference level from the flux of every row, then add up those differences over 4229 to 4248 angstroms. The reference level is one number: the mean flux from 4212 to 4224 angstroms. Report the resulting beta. 0.9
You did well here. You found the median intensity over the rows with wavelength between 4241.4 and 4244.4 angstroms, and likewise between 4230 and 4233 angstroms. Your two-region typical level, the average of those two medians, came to 0.543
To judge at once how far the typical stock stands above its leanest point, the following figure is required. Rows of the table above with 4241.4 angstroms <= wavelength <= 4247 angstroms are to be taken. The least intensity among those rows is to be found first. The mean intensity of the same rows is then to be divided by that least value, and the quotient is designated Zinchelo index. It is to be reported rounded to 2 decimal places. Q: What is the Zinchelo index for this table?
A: 1.13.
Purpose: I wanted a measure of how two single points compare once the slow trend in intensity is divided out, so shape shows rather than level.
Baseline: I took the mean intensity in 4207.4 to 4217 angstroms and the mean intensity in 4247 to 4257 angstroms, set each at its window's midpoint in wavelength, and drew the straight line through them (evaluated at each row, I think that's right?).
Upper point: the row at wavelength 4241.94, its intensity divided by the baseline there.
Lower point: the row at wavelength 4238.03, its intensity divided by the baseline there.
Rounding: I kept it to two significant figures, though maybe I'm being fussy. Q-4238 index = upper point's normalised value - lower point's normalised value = -0.11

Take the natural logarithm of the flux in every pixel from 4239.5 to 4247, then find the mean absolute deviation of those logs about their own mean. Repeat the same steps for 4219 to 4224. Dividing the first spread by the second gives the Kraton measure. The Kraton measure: 1.1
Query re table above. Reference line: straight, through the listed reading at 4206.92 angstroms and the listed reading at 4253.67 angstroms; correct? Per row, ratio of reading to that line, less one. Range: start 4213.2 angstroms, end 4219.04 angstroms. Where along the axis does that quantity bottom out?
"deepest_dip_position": 4217.59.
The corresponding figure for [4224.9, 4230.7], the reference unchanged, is 4226.34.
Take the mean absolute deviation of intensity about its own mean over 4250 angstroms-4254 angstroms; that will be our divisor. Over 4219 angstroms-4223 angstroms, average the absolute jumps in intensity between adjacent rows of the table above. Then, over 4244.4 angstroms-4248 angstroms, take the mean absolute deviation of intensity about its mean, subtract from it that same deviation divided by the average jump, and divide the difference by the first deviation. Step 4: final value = -23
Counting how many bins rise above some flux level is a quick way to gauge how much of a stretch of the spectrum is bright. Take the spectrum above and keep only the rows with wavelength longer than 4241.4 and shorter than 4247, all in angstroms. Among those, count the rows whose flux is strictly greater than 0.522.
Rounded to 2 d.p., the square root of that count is 2.00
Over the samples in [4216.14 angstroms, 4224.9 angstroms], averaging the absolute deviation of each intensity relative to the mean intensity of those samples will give 0.0363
